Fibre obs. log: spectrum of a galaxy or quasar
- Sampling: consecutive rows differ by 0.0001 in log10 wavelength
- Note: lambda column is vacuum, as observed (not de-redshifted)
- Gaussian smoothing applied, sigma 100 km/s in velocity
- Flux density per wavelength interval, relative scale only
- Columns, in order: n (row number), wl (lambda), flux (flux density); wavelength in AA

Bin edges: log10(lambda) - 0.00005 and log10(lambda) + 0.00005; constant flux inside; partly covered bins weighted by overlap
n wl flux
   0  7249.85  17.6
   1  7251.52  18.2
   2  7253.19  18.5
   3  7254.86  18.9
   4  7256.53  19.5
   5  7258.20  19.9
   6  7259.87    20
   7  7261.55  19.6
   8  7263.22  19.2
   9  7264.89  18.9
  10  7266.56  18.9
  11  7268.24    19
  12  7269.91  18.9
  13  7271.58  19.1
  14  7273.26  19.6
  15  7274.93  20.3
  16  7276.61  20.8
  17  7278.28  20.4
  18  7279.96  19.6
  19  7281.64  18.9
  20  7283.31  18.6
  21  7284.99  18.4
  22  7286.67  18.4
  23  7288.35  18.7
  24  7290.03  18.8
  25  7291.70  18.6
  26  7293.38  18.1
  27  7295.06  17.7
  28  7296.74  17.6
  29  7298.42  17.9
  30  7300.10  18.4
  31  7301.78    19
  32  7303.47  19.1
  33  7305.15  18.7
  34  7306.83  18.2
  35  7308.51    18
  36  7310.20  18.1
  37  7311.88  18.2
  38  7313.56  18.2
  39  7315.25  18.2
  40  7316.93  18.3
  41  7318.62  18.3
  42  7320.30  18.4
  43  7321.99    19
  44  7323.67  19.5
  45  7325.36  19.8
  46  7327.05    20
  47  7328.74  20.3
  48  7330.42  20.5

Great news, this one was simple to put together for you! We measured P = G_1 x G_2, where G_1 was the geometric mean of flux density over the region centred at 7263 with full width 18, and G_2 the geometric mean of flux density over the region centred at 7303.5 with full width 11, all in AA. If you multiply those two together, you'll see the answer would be 356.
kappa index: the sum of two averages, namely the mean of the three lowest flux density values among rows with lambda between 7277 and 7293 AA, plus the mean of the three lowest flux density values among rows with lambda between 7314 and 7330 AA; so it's 36.7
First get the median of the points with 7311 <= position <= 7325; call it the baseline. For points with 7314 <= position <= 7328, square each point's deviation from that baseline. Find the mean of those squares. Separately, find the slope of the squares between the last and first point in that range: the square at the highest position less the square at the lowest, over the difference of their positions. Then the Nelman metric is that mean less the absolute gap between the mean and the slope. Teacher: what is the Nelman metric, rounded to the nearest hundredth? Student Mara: 0.24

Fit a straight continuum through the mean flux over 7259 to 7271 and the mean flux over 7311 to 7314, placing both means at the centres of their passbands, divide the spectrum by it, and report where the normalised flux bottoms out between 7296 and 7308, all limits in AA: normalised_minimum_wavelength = 7296.74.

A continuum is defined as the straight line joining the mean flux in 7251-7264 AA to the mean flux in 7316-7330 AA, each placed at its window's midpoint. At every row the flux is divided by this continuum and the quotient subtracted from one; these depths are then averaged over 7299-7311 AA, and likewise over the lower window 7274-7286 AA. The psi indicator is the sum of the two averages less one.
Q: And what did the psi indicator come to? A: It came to -0.98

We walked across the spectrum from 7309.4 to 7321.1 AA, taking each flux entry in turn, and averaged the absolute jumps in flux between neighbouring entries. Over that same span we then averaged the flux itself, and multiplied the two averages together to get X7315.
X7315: 0.9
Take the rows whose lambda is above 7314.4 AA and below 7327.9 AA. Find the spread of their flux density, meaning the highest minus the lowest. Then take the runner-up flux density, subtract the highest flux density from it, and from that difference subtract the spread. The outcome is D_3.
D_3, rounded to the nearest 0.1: -2.0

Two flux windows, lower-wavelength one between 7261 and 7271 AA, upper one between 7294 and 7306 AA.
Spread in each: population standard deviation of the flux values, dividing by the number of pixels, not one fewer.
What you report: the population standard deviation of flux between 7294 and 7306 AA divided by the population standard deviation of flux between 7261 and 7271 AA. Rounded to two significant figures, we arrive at 2.3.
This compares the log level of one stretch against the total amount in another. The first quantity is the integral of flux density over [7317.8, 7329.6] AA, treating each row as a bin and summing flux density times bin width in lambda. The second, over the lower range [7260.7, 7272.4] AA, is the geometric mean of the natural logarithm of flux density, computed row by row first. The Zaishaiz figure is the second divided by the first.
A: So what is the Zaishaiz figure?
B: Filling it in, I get 0.0129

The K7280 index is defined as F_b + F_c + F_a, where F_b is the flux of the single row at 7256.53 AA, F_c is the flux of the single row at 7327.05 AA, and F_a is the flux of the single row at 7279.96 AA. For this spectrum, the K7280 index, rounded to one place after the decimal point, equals 59.1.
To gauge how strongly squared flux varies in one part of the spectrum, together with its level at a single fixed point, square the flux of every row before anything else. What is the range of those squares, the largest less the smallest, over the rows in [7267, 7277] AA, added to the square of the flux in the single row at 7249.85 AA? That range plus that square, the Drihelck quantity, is 385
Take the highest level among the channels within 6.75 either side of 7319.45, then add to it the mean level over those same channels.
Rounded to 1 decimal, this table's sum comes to 38.5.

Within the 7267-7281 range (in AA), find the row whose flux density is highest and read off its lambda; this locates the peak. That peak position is 7276.61 AA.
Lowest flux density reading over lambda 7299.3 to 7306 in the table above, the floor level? 18.4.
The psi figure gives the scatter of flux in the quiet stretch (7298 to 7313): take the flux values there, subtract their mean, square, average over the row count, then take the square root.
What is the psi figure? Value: 0.41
